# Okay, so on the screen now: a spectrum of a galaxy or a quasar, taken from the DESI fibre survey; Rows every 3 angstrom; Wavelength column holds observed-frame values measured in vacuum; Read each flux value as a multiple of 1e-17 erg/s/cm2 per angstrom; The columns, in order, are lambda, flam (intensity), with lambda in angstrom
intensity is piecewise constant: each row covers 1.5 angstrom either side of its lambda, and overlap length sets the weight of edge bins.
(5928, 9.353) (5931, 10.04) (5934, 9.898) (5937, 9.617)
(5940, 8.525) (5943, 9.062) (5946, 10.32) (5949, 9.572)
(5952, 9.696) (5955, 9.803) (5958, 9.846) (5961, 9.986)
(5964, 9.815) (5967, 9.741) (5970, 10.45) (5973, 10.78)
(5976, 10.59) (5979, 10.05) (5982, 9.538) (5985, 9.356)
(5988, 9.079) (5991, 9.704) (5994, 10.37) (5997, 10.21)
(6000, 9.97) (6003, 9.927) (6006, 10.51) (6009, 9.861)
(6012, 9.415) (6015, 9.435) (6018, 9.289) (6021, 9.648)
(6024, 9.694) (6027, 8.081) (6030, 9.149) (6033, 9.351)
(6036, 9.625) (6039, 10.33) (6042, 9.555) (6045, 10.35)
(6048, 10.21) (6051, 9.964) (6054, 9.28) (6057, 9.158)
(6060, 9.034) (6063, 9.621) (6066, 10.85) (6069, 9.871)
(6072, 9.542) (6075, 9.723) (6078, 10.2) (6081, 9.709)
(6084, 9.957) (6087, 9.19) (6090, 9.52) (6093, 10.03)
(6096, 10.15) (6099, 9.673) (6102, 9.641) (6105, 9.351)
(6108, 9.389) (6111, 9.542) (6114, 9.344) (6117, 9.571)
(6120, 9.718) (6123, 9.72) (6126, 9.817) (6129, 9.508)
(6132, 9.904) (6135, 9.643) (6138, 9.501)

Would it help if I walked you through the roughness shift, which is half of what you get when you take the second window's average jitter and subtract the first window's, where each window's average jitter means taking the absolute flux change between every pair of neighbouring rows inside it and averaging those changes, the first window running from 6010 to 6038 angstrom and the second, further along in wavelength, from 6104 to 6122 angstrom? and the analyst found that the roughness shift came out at -0.16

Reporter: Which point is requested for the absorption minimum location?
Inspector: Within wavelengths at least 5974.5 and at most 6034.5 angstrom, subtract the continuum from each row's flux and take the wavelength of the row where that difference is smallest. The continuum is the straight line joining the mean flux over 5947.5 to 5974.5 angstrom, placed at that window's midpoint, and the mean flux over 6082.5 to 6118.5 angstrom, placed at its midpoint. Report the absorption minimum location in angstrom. 6027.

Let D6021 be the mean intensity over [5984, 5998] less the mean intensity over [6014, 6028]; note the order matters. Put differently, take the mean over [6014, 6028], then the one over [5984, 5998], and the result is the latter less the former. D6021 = 0.5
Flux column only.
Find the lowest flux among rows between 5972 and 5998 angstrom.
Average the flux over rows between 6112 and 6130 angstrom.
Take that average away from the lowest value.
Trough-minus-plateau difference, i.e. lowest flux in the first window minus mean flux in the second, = -0.53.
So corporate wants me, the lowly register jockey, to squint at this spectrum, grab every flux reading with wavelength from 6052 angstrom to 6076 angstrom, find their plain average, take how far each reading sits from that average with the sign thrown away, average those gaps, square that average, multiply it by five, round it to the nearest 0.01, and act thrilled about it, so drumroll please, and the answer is 0.74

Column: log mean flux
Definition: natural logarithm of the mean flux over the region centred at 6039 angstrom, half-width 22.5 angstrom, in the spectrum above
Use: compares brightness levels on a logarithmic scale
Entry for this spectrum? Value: 2.25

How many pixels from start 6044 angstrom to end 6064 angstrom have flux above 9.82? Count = 3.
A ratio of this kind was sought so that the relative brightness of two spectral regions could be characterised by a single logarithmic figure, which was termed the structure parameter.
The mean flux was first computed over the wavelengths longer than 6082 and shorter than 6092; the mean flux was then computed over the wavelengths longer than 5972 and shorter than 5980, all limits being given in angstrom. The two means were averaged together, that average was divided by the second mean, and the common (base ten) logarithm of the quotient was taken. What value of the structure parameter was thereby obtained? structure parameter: -0.019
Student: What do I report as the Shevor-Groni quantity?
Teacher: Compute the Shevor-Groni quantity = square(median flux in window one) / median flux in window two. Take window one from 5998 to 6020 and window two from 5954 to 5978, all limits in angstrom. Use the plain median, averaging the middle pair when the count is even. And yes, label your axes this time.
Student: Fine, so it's 9.8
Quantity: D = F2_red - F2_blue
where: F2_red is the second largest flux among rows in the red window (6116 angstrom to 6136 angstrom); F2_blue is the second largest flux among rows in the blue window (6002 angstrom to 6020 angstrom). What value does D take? -0.11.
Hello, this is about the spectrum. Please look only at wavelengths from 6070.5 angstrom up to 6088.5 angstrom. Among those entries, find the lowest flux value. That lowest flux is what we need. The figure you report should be 9.19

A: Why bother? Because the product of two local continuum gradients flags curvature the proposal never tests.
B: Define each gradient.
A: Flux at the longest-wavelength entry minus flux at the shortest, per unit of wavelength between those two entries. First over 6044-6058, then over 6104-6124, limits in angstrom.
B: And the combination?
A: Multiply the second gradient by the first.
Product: -0.0020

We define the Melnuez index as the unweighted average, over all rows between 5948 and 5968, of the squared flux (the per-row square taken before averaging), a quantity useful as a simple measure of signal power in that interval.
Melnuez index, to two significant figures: 96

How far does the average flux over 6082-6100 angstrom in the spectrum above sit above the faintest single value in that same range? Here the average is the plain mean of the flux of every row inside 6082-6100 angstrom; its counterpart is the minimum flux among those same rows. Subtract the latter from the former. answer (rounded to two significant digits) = 0.56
